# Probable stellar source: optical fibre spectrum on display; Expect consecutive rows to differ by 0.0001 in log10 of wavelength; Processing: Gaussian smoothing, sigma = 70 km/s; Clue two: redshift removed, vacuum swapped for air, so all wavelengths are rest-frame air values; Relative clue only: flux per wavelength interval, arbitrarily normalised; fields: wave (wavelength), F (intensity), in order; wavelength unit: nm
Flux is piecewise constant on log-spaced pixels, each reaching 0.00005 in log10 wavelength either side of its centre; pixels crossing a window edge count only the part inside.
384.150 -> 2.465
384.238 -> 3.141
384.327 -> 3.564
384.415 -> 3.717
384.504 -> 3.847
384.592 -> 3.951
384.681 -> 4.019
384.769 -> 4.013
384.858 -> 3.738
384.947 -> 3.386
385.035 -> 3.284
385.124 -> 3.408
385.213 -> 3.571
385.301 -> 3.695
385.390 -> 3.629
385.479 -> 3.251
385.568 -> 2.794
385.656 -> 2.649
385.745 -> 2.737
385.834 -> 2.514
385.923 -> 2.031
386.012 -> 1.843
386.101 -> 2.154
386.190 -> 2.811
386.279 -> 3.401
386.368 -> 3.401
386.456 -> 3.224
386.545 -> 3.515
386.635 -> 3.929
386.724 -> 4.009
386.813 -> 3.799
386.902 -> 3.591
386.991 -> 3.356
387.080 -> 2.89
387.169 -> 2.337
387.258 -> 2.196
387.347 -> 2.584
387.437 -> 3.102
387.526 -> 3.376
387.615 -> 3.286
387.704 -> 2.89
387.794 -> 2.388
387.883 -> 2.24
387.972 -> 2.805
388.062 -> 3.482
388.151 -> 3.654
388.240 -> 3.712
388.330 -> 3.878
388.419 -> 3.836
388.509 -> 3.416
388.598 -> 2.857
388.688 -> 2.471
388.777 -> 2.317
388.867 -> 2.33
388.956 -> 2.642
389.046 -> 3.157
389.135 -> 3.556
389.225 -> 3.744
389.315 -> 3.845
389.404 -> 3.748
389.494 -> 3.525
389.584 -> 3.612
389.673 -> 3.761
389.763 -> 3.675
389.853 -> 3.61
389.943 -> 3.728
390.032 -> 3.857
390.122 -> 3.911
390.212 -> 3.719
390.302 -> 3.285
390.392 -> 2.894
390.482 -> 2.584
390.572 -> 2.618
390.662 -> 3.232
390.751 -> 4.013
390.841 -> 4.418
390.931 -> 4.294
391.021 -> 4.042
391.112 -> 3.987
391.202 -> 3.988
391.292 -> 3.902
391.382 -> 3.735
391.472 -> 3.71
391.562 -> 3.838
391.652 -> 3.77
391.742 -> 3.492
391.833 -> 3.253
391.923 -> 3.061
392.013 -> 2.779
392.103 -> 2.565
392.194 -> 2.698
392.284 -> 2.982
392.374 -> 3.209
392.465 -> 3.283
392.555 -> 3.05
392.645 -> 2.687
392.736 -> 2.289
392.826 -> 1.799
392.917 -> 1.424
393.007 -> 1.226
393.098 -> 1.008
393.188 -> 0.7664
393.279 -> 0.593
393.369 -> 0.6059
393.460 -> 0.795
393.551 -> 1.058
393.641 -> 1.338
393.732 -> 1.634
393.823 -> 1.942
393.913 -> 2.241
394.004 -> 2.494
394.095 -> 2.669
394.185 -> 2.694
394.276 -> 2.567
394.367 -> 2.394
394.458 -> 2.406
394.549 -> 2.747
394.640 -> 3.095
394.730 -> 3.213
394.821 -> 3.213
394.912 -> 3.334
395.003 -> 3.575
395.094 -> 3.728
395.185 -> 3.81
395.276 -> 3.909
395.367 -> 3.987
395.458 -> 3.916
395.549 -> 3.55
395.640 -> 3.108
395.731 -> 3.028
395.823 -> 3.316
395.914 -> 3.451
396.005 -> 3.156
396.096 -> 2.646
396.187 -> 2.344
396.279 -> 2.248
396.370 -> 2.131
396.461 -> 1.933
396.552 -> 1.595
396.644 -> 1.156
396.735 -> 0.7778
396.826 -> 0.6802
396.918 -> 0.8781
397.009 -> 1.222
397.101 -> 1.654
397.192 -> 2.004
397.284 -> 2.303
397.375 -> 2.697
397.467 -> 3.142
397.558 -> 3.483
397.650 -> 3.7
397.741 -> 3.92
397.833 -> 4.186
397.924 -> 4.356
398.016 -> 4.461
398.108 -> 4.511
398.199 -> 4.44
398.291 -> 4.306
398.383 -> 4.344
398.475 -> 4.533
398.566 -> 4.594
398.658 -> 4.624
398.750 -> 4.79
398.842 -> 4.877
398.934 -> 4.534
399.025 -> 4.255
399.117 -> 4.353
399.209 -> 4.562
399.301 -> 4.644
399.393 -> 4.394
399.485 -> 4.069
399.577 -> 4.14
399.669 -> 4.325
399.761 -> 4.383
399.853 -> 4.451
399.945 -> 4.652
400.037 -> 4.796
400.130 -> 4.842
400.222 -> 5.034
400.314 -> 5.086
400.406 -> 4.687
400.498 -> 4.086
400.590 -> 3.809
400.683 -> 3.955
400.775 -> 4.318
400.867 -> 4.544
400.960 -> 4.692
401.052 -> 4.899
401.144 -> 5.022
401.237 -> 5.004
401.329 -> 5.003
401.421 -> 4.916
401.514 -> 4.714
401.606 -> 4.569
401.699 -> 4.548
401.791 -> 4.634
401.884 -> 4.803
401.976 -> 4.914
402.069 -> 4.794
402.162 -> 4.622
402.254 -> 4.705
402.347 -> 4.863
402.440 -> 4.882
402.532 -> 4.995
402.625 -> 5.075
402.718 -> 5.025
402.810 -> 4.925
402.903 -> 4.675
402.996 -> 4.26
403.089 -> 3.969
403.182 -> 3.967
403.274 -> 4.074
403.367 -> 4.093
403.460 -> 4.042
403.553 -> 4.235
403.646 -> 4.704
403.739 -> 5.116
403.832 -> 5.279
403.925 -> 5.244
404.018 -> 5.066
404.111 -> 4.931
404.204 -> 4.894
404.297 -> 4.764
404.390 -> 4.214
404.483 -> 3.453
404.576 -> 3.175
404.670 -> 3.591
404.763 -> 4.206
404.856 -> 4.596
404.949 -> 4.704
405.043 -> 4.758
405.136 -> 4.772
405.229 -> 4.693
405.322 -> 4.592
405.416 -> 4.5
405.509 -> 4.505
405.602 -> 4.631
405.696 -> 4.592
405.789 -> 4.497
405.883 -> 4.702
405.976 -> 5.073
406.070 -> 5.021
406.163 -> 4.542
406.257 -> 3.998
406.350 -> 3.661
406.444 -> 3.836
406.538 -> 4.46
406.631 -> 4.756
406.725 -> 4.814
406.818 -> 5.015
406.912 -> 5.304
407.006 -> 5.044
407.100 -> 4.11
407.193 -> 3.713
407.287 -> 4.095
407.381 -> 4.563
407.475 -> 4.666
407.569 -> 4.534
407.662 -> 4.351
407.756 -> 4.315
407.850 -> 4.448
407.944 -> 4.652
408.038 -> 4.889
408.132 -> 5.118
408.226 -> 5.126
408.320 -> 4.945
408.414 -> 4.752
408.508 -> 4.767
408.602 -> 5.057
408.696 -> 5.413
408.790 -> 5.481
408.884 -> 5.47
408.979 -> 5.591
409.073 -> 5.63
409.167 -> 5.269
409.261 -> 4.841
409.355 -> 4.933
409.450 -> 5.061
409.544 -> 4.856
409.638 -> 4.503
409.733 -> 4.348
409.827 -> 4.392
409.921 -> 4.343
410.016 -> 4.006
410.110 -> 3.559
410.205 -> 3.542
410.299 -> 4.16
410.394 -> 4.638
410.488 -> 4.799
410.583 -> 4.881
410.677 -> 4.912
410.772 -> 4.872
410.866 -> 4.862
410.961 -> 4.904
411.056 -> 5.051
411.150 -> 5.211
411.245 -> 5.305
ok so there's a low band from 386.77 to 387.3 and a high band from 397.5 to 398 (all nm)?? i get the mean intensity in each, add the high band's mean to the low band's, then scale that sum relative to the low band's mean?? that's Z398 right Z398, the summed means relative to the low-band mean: 2.3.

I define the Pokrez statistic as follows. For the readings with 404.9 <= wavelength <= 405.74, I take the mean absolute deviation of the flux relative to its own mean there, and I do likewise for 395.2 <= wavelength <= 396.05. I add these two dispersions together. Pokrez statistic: 0.39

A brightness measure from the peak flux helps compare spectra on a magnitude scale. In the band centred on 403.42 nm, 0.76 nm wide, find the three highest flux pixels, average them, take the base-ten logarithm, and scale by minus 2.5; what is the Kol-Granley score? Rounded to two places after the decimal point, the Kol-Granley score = -1.68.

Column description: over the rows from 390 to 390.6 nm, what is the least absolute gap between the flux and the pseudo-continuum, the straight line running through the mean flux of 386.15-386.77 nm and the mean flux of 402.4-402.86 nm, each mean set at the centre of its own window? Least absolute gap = 0.05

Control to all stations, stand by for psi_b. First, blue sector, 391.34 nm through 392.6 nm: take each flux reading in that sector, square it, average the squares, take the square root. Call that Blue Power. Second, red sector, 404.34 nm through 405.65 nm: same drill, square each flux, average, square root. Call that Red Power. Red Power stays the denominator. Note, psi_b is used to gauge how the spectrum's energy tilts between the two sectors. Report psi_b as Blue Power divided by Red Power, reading 0.75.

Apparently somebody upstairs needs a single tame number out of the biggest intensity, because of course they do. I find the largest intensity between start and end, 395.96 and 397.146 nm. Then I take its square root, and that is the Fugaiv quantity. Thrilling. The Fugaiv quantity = 1.78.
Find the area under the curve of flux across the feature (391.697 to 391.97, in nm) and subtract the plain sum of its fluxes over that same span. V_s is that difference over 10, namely -0.89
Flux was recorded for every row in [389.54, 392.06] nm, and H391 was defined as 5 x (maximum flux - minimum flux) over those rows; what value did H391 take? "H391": 9.2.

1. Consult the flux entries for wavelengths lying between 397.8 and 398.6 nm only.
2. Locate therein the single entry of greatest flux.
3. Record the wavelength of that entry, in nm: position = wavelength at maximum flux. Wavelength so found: 398.566 nm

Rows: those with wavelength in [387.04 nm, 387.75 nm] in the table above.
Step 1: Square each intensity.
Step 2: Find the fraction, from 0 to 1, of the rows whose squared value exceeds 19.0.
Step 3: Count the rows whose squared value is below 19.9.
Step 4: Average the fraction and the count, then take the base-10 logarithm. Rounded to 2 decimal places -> 0.60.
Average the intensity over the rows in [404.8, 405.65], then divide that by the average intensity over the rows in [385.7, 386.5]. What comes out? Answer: 1.73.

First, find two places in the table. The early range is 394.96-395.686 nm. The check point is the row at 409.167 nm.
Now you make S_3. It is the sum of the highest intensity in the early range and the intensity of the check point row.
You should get 9.3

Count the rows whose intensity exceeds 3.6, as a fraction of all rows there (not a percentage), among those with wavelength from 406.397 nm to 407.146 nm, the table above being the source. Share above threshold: 1.0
